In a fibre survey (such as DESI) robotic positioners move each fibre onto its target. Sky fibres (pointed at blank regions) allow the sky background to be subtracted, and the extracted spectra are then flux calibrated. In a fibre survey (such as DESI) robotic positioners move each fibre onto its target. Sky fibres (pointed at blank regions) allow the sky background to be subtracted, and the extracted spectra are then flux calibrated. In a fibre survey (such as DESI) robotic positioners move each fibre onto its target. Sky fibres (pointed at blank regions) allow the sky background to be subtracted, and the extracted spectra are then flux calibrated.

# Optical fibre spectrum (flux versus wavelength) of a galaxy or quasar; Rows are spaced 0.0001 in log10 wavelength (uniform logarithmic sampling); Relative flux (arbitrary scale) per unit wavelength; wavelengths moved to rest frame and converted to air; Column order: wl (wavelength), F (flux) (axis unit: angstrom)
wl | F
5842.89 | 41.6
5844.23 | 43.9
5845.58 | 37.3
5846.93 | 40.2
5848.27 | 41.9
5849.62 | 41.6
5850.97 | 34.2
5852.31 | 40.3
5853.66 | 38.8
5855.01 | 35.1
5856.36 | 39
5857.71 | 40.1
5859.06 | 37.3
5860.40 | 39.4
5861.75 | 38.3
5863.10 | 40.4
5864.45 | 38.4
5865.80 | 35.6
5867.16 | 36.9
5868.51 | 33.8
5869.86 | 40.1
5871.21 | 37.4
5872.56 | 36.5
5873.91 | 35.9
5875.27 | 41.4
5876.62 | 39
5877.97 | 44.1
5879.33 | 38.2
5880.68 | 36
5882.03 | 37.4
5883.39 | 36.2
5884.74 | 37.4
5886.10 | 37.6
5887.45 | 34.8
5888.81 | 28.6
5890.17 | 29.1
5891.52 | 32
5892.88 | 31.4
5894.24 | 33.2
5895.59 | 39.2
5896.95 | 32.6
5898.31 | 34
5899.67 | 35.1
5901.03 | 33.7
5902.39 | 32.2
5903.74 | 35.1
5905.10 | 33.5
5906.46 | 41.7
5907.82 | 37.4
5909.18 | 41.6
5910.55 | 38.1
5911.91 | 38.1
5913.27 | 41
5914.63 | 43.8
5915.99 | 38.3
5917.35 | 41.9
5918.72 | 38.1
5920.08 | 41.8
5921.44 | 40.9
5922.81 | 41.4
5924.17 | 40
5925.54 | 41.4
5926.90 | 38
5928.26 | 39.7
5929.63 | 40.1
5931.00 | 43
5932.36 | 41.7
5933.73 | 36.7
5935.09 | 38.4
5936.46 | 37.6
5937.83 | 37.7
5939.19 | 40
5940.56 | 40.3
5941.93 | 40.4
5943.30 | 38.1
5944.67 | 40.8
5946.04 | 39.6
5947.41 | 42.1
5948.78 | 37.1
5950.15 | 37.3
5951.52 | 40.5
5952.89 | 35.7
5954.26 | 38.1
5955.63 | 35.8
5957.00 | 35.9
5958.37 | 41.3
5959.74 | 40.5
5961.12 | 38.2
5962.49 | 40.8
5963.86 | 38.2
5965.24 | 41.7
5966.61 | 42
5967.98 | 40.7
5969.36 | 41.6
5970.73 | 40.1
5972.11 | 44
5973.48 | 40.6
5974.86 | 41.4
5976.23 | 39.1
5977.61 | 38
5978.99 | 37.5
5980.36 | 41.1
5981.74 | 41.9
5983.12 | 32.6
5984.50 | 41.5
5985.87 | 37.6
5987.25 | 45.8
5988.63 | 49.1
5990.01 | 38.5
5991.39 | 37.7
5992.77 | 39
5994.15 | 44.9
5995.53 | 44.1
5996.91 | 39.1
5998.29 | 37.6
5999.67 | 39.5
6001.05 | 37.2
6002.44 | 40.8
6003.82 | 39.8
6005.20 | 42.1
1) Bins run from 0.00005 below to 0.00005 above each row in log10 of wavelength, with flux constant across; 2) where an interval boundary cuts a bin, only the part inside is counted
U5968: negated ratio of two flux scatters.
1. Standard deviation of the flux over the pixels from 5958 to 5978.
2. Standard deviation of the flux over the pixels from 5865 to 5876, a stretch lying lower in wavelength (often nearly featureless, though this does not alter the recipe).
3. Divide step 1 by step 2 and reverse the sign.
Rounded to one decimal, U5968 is -0.7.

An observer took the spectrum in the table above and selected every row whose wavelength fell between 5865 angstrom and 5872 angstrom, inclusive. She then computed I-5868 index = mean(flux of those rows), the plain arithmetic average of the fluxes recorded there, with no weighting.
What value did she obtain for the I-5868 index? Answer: 36.8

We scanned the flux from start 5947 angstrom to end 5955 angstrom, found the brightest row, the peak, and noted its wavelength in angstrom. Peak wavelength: 5947.41 angstrom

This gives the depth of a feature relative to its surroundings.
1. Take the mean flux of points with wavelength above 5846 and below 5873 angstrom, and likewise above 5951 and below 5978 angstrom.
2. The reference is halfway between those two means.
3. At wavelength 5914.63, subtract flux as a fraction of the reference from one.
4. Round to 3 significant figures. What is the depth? -0.123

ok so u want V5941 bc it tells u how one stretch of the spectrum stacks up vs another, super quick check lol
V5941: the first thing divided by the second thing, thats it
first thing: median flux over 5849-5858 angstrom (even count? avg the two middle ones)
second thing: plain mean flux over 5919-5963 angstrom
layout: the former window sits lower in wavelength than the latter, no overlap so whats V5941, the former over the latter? 0.990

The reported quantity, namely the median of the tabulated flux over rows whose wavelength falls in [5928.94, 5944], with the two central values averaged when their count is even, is 40.0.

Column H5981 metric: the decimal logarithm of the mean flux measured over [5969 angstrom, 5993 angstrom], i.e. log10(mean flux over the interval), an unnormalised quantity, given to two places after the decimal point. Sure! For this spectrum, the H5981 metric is 1.61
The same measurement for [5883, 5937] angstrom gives 1.57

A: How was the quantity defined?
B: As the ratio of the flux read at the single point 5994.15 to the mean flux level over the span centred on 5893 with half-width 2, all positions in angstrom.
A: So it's 1.39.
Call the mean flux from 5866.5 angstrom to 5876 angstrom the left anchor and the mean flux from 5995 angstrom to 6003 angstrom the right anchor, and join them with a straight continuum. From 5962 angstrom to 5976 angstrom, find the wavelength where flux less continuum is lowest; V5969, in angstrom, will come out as 5963.86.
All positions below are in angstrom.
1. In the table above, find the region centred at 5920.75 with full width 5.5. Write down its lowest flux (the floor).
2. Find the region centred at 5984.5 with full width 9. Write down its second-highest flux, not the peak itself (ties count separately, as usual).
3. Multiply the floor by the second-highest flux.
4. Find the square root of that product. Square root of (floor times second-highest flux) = 41.8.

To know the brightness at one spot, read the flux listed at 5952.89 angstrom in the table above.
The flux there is 35.7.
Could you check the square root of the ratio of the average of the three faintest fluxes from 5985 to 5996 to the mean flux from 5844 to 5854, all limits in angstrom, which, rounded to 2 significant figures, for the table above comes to 0.98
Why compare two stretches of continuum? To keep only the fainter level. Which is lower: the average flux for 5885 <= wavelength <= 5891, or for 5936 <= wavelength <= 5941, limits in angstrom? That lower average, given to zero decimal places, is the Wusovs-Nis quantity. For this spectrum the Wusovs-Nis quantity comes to 33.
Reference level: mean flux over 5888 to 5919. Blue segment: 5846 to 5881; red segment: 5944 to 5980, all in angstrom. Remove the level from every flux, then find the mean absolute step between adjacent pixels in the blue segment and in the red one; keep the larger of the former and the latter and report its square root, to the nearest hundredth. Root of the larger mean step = 1.73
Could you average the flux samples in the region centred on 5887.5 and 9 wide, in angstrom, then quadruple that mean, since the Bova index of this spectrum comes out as 135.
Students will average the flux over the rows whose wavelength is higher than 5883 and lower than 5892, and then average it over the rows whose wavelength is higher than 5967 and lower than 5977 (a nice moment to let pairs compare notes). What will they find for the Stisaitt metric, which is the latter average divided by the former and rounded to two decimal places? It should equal 1.22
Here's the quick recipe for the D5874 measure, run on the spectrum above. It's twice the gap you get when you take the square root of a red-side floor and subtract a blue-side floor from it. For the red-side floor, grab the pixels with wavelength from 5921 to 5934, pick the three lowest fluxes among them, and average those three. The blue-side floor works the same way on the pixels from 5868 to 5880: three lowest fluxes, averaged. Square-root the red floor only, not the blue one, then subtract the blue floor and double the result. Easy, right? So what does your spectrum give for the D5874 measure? -58.4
